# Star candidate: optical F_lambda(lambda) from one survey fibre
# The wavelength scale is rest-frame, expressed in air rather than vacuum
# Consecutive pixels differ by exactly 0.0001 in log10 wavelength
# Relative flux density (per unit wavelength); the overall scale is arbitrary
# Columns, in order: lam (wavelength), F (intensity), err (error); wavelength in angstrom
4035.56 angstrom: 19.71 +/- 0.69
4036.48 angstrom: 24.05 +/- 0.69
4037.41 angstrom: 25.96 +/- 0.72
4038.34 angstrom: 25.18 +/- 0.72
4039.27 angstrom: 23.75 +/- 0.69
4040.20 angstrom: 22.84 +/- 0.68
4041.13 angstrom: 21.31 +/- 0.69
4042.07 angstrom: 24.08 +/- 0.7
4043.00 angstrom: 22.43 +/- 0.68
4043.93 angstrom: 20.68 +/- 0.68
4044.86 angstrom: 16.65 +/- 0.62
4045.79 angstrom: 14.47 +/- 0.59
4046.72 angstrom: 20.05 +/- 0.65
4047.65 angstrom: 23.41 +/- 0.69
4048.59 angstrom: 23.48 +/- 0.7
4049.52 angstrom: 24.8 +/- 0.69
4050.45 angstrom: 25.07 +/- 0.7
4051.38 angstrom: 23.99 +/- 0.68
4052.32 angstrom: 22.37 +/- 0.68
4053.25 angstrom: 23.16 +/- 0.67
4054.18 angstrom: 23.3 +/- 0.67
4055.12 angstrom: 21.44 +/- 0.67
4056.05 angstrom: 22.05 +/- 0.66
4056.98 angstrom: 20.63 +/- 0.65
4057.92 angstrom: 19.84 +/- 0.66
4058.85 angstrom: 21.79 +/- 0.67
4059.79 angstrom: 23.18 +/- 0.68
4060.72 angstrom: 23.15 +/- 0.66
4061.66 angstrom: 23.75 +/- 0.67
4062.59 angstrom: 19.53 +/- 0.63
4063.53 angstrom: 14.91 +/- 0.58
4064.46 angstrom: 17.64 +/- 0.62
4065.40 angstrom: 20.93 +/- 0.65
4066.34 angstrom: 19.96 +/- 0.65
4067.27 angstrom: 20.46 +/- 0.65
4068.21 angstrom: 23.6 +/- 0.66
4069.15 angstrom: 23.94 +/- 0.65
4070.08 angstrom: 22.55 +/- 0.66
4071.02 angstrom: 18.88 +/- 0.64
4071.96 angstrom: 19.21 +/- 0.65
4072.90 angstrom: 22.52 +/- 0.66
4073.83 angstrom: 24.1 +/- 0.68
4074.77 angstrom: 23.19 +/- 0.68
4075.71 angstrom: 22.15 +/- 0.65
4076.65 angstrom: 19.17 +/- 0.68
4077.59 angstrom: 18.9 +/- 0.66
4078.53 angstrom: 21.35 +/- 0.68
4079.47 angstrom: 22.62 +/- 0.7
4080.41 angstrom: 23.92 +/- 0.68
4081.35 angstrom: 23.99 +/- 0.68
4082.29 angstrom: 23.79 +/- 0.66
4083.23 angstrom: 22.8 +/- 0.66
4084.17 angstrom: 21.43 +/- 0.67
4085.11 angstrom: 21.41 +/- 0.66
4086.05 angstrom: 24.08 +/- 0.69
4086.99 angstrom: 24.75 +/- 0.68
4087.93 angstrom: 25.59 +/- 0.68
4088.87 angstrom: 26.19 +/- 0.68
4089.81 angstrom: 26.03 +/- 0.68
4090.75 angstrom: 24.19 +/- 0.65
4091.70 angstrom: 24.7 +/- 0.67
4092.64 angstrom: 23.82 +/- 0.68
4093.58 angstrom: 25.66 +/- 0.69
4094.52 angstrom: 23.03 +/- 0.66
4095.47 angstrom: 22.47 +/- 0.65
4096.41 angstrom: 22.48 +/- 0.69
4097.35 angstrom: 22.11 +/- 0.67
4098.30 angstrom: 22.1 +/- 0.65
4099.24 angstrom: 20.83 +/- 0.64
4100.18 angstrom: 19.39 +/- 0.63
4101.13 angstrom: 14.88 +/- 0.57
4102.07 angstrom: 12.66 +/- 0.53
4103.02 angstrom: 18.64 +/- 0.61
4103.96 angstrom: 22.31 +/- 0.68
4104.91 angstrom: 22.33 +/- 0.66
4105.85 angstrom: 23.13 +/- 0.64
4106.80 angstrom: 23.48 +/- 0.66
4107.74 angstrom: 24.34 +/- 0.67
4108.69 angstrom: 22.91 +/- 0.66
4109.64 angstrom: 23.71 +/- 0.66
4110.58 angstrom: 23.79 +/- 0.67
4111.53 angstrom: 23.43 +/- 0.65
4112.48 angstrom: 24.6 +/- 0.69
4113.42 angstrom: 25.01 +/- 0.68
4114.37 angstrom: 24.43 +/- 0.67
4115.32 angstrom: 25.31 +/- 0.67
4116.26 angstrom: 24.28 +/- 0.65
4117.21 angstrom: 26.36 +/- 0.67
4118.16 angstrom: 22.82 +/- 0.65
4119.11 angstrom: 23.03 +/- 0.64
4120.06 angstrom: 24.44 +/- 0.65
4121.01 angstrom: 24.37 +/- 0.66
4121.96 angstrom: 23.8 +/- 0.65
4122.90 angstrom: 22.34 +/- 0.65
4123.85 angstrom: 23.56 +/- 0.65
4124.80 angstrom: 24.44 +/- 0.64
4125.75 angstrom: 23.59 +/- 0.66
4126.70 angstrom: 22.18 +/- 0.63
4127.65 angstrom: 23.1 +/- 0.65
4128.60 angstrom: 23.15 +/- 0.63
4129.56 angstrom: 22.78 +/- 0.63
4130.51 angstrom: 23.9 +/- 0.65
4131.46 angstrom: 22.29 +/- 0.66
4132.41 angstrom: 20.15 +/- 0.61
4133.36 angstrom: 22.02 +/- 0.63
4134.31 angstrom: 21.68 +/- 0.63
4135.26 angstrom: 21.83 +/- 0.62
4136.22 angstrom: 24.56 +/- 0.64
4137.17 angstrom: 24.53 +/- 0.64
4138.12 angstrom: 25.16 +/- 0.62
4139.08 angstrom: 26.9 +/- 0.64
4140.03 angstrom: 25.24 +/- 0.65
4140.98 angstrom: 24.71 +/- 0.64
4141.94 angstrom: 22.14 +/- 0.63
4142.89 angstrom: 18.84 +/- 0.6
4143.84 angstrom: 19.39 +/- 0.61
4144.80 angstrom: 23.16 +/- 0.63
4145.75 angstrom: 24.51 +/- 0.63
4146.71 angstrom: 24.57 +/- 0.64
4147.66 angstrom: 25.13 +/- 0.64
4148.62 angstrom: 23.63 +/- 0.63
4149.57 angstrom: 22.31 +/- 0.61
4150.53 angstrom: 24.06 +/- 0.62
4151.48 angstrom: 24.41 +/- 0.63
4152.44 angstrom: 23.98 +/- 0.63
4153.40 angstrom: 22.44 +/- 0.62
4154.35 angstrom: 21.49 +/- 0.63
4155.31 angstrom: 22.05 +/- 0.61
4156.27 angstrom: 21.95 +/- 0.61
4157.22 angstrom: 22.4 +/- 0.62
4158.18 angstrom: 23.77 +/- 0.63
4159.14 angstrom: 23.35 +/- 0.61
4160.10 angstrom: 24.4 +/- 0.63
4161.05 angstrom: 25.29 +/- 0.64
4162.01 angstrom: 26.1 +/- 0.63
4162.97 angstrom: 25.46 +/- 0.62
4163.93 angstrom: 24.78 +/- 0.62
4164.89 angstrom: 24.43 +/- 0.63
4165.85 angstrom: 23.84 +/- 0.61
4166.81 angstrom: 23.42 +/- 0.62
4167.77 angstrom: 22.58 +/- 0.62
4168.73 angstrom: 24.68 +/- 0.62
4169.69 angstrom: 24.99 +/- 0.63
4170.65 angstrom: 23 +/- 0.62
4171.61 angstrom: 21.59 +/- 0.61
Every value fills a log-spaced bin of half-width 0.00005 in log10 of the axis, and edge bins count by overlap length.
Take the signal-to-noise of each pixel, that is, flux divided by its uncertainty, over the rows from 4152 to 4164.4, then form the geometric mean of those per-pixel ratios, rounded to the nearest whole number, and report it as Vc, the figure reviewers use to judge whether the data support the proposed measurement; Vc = 38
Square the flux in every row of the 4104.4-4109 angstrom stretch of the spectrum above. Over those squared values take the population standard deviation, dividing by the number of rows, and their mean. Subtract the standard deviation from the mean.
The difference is 509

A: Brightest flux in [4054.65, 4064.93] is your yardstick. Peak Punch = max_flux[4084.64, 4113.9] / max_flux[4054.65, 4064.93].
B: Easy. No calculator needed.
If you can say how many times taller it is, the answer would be 1.10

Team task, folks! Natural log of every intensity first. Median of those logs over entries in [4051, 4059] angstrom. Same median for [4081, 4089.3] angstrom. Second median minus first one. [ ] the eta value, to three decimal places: 0.084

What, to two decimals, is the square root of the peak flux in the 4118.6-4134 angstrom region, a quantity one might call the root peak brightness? 4.94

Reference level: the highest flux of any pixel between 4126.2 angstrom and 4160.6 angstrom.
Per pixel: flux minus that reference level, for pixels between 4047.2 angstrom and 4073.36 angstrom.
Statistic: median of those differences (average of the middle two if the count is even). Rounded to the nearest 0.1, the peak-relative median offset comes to -4.5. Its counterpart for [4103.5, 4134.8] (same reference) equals -3.4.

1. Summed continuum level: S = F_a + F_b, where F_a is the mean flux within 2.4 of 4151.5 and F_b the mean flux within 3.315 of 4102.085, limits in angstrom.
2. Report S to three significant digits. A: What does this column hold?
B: 42.2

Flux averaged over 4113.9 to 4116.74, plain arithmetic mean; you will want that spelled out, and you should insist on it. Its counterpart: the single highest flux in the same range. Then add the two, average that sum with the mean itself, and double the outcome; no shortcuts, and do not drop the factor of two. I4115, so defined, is 75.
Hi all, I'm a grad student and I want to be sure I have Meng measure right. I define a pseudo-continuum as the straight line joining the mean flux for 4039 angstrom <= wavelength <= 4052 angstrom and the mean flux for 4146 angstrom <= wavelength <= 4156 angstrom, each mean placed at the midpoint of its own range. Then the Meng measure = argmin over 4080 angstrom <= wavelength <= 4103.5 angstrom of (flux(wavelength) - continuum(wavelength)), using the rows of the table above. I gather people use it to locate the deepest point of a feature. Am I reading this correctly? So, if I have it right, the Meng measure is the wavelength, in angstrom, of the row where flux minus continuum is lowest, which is 4102.07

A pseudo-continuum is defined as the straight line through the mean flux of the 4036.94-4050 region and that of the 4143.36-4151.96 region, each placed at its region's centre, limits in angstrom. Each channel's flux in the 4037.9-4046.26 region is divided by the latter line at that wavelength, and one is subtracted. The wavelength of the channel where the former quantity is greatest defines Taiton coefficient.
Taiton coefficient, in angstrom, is 4038.34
